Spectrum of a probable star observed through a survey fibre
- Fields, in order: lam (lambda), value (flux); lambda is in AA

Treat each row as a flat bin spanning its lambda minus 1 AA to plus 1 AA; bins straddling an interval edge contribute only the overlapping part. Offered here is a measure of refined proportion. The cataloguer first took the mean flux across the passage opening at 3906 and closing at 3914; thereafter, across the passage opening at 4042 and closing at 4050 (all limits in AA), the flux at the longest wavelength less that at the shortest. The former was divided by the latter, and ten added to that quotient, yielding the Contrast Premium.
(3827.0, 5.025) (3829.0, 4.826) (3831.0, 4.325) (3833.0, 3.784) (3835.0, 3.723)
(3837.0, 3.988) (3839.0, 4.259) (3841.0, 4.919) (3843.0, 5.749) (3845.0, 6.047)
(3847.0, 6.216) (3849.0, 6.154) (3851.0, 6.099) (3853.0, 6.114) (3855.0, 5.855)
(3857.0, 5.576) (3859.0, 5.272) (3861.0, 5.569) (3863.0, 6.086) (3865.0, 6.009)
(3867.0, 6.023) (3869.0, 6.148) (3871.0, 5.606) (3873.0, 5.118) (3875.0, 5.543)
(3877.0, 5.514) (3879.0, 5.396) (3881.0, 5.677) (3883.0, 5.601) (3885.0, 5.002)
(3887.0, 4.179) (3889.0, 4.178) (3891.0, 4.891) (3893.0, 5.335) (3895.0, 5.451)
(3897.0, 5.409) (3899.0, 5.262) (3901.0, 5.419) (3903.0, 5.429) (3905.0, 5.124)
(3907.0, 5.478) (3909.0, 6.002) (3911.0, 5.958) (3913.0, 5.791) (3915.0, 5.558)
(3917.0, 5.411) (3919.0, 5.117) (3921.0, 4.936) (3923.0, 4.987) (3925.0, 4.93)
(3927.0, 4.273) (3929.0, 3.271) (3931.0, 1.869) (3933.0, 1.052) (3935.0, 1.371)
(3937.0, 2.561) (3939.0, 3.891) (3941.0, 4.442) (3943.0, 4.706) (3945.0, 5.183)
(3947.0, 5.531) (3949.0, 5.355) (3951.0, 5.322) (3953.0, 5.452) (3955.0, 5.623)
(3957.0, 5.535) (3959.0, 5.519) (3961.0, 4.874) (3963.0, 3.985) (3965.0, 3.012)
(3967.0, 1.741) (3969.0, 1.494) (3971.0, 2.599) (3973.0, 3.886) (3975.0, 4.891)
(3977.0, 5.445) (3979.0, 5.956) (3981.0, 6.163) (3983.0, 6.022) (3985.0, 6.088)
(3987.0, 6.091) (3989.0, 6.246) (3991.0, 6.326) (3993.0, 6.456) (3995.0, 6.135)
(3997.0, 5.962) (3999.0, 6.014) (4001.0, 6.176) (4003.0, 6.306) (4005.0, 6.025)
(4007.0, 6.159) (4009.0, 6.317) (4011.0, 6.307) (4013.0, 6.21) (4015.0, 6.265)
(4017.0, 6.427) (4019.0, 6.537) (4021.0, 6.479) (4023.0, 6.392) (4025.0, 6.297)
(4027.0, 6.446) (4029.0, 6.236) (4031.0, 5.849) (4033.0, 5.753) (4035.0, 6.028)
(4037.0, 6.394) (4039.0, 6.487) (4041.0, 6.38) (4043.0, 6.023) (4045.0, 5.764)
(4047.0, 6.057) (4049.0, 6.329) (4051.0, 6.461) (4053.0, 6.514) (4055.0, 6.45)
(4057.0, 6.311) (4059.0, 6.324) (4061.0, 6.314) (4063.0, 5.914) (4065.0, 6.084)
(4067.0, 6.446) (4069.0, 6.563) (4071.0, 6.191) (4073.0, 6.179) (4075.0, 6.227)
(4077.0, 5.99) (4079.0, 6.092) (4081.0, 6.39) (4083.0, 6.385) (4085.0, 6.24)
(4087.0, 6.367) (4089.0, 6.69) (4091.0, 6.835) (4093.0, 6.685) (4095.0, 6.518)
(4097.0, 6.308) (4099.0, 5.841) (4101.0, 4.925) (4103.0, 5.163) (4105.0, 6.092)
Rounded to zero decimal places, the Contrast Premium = 29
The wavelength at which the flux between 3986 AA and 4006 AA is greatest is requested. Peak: 3993.0 AA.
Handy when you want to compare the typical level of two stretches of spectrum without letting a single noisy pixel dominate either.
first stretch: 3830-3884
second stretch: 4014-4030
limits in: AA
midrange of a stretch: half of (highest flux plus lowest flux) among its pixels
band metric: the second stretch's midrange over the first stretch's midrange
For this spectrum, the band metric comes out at 1.3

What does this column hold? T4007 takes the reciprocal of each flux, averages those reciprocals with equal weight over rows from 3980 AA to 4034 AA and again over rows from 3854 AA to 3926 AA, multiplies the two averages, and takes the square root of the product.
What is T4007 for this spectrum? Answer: 0.173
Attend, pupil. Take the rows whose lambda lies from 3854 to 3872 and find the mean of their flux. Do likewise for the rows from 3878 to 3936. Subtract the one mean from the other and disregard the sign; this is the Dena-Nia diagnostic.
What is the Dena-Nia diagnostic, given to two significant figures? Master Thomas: 1.0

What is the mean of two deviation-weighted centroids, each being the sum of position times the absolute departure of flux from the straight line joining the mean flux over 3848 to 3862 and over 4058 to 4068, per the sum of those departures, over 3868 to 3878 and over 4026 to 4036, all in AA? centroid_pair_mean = 3952.0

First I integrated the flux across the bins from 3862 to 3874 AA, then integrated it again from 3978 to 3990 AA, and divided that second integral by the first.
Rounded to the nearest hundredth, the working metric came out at 1.05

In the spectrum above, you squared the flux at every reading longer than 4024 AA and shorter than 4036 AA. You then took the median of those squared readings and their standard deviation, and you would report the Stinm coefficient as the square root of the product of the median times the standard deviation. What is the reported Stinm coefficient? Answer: 11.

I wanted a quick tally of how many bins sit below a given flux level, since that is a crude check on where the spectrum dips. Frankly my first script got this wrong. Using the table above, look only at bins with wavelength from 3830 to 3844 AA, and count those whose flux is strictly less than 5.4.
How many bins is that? 6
